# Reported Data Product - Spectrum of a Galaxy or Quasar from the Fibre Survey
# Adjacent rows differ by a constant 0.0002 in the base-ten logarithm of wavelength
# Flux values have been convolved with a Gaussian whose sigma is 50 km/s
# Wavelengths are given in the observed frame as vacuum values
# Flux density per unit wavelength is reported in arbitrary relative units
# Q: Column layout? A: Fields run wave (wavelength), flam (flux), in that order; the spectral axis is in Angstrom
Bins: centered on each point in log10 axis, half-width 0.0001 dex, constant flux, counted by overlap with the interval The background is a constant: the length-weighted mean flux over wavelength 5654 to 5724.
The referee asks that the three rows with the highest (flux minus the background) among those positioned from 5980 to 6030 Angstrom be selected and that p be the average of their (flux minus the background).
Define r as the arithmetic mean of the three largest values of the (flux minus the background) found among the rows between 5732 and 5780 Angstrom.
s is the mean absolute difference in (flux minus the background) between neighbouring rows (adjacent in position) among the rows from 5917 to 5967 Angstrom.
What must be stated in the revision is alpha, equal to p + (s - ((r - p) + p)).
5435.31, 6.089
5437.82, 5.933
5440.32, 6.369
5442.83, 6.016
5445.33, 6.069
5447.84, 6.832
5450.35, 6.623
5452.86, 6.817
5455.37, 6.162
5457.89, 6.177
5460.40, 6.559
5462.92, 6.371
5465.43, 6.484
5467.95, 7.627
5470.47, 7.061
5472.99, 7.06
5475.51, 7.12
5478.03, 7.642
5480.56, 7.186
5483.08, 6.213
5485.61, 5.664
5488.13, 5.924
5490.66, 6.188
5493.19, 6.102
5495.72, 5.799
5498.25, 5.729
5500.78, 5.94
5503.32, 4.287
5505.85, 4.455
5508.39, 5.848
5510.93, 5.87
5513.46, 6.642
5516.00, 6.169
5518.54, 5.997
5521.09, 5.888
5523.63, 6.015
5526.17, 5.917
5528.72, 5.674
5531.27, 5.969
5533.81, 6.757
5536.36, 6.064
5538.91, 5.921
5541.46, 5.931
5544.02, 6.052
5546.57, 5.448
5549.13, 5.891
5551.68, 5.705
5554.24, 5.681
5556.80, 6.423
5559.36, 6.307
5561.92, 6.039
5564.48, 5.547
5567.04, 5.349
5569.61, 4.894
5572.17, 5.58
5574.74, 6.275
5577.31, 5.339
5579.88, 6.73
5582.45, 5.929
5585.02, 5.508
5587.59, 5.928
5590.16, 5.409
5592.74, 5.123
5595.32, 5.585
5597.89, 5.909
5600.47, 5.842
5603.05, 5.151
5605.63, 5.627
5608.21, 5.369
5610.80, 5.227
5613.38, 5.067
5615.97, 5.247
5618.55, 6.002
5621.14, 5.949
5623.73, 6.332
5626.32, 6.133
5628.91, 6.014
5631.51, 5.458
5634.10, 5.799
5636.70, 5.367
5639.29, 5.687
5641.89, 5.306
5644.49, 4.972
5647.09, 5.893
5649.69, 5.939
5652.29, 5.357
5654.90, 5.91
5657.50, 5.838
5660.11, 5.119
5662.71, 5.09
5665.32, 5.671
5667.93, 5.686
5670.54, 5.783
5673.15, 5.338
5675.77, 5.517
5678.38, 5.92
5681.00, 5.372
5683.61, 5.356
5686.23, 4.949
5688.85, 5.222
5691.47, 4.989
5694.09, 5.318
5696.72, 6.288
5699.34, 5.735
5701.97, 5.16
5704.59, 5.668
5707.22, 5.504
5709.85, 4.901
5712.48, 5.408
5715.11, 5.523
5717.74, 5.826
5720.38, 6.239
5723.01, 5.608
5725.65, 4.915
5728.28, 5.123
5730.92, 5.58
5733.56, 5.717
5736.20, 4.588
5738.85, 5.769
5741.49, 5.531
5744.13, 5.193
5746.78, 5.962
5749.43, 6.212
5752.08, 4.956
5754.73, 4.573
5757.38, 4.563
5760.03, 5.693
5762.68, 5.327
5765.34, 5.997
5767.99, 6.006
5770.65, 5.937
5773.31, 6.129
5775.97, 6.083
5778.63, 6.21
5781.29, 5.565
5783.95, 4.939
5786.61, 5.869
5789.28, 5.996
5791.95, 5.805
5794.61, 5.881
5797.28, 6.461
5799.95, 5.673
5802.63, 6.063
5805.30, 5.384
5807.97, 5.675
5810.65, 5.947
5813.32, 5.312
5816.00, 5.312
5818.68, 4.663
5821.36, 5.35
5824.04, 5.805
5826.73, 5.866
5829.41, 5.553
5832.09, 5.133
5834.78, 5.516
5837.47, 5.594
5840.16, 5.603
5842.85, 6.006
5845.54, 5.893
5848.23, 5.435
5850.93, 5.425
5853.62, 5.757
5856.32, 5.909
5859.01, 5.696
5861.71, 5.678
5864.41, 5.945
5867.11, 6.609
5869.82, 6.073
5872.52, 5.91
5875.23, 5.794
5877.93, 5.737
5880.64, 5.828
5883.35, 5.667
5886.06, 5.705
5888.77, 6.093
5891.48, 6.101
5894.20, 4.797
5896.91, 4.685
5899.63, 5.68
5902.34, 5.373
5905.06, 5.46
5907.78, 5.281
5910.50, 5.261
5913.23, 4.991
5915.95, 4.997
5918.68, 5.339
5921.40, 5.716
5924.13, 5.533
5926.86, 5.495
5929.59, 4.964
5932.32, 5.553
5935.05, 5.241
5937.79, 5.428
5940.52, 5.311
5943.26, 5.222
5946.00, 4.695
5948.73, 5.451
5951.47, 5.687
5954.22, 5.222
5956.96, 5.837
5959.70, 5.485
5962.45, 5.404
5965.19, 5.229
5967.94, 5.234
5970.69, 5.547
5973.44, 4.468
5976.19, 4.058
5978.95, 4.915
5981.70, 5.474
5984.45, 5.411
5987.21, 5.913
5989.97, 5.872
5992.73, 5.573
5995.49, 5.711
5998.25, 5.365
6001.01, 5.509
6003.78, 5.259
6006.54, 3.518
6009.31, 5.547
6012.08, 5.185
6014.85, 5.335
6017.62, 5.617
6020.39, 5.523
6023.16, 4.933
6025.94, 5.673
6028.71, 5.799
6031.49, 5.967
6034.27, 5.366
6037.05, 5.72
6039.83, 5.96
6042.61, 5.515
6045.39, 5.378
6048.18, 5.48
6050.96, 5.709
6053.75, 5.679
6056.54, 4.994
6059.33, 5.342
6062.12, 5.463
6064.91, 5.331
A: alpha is 0.0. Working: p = 0.35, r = 0.67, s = 0.331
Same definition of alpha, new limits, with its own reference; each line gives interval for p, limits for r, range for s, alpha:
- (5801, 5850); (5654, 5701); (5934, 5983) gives 0.4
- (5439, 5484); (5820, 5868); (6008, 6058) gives 1.6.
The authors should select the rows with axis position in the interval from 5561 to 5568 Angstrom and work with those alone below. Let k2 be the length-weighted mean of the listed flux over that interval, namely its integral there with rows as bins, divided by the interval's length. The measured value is 5.64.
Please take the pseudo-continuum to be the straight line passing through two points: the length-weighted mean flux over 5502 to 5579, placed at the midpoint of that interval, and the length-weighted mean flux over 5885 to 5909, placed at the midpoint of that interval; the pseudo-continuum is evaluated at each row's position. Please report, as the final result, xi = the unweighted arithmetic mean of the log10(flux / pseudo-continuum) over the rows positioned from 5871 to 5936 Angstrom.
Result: 0.000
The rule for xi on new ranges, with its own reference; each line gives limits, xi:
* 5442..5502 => 0.041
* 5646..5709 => -0.012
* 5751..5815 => 0.006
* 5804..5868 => 0.007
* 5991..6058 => 0.005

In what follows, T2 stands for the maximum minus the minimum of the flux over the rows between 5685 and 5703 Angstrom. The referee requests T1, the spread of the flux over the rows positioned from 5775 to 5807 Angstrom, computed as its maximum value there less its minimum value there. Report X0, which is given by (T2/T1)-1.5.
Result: -0.6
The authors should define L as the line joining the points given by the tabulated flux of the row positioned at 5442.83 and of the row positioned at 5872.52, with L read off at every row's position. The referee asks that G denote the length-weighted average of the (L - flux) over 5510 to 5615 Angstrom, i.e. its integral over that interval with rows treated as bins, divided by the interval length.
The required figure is 0.19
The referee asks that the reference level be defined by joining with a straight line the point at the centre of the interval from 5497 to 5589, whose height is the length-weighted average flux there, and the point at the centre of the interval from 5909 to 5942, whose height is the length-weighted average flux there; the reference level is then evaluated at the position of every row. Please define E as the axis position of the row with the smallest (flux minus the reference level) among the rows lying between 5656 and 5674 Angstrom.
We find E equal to 5662.71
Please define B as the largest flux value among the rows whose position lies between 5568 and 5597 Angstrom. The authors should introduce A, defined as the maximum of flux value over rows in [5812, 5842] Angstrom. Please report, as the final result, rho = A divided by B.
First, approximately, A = 5.866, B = 6.73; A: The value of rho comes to 0.87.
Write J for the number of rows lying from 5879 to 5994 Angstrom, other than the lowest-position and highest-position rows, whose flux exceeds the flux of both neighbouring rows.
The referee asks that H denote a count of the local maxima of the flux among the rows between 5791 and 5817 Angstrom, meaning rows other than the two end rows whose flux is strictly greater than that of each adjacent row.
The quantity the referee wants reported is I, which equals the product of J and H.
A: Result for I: 33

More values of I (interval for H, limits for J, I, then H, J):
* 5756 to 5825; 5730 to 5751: 16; 8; 2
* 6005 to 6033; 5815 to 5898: 12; 2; 6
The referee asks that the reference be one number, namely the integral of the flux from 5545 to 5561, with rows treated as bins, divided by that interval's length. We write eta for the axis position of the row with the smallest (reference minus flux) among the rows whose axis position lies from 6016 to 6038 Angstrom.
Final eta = 6031.49 Angstrom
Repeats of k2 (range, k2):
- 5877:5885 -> 5.74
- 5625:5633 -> 5.87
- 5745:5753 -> 5.71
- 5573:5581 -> 6.07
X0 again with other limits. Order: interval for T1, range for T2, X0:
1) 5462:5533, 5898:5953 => -1.2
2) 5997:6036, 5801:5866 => -0.9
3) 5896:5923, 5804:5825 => -0.3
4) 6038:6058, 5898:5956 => -0.4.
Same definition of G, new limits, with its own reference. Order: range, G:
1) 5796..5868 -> 0.25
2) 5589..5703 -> 0.42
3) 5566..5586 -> 0.28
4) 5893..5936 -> 0.62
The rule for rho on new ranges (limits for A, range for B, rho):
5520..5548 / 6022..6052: 1.13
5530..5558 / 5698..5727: 1.08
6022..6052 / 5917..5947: 1.04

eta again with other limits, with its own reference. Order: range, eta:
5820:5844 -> 5842.85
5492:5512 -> 5493.19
